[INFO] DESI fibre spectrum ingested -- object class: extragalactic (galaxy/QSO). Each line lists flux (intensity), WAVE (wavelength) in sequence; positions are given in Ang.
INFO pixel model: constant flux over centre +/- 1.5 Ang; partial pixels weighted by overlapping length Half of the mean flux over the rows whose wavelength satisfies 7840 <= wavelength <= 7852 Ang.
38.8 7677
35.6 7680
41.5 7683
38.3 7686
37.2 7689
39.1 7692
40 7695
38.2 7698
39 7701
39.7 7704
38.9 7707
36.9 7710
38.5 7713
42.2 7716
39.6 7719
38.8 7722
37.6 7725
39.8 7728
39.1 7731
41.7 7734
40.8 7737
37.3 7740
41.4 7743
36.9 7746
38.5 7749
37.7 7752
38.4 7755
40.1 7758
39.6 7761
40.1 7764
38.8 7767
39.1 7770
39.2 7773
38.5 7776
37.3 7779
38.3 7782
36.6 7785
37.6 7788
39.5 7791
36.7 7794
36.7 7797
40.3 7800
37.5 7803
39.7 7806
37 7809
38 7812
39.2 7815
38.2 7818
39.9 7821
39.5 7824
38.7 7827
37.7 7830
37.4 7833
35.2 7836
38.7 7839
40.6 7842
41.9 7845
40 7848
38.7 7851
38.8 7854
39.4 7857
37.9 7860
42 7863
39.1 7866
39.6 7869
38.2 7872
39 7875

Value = 20.15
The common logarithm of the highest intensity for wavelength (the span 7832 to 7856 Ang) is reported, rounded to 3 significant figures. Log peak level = 1.62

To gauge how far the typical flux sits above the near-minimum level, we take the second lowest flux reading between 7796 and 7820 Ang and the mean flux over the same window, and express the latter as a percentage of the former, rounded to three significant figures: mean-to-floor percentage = 104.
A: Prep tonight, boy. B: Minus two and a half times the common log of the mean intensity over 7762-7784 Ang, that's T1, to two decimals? -3.97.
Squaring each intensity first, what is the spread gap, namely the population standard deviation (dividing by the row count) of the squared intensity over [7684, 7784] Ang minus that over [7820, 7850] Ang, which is -35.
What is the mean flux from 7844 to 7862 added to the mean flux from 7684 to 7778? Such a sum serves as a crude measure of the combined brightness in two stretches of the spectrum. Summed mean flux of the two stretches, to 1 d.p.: 78.5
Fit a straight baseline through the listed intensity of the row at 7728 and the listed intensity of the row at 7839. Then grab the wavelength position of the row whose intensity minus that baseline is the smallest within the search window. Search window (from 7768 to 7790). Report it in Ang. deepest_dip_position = 7785 Ang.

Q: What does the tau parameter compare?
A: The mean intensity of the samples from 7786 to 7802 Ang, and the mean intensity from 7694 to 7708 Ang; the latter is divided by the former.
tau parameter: 1.03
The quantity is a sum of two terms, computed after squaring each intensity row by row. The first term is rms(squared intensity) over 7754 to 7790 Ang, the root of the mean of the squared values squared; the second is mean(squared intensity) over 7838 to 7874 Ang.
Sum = 3064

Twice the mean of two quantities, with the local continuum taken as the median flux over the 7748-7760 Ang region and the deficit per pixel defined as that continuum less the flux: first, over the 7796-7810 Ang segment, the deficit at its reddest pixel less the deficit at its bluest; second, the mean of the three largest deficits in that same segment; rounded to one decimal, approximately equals 1.1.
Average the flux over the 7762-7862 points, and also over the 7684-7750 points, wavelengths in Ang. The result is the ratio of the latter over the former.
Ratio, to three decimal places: 1.013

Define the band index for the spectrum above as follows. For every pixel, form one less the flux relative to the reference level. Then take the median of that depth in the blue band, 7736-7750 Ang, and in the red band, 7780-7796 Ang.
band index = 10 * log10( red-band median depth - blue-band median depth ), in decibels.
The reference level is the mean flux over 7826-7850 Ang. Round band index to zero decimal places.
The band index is -16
